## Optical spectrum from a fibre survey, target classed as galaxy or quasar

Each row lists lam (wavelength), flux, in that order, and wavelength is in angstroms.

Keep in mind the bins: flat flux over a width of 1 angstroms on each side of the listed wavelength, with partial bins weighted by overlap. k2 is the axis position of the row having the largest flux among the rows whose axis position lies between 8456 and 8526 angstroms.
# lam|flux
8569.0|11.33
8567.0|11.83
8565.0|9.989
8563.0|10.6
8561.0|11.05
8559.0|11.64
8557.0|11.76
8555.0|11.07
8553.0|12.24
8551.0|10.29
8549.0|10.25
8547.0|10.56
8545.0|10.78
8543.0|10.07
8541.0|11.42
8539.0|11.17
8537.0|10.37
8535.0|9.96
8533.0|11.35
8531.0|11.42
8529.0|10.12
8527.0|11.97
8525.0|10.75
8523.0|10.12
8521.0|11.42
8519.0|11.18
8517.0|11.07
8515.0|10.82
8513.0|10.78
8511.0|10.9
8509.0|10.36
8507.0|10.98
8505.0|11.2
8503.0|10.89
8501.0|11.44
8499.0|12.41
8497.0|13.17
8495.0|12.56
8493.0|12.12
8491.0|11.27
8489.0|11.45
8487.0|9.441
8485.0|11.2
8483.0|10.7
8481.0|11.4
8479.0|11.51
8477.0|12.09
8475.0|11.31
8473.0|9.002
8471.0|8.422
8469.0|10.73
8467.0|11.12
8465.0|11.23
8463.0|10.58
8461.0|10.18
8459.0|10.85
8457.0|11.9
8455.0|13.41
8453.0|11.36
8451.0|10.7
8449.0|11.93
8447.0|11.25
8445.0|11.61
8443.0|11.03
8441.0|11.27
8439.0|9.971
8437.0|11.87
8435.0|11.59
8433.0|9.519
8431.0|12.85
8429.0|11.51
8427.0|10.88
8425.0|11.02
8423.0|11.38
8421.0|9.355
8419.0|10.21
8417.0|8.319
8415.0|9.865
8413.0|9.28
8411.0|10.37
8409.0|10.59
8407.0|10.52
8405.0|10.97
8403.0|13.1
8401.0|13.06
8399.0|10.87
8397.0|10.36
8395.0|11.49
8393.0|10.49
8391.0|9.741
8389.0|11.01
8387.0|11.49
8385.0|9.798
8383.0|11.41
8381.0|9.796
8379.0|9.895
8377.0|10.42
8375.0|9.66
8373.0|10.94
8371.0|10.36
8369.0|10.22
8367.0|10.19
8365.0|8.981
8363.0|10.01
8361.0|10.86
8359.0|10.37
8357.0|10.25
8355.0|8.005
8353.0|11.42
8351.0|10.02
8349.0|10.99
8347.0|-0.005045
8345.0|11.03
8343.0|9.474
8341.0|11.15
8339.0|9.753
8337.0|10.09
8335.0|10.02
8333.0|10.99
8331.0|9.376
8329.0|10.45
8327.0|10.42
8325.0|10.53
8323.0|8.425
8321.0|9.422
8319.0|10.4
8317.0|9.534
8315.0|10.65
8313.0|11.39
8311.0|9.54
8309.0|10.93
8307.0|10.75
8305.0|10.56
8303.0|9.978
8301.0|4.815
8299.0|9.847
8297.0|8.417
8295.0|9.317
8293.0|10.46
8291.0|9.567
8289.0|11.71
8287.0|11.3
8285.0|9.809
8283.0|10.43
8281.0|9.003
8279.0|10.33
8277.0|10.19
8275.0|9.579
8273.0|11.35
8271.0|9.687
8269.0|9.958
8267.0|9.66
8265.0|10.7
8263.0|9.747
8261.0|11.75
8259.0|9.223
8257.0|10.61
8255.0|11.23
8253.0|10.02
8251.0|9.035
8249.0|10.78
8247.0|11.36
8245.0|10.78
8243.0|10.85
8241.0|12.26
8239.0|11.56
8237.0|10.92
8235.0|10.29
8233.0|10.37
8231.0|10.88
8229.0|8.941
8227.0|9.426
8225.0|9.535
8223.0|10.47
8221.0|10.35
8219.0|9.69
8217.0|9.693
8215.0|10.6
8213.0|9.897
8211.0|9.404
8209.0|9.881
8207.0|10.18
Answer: 8497.0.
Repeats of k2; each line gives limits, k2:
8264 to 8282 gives 8273.0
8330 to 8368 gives 8353.0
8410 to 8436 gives 8431.0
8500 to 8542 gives 8527.0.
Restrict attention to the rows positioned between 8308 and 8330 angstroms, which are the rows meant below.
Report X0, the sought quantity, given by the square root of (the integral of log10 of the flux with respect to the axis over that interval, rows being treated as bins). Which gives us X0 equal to 4.7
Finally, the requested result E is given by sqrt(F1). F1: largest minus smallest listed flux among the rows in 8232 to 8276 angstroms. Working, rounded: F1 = 3.2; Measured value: 1.8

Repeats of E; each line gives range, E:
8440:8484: 2.2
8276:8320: 2.6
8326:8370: 3.4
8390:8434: 2.2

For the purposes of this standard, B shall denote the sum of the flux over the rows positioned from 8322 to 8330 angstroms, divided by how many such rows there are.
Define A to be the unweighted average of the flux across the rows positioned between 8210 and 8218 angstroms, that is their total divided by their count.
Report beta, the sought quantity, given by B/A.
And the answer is 1.01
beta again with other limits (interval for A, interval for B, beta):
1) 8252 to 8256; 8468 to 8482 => 1.00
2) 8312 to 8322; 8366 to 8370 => 0.99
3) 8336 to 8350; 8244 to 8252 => 1.18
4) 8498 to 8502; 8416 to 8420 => 0.78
